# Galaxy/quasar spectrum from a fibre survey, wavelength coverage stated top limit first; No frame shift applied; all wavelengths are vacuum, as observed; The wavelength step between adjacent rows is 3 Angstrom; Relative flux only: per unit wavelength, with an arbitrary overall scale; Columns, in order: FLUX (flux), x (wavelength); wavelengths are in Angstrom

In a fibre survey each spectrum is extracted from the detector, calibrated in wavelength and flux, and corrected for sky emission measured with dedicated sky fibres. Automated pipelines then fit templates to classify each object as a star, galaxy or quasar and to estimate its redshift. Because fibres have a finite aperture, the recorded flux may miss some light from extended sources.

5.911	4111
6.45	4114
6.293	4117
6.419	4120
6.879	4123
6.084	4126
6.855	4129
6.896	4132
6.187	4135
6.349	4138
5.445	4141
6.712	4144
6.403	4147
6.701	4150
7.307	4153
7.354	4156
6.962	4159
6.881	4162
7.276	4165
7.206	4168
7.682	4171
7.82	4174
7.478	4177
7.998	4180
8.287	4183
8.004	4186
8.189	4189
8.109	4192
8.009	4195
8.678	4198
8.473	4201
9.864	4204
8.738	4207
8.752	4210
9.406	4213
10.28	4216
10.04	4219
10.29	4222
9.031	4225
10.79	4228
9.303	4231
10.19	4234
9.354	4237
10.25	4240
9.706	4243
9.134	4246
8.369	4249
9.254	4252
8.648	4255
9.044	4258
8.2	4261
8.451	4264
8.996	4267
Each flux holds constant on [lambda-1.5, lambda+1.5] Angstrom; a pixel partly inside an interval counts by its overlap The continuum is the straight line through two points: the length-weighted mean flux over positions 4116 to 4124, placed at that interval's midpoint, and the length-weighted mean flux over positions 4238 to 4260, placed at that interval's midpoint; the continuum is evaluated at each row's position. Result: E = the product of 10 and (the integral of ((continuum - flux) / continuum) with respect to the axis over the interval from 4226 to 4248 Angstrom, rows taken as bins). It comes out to -21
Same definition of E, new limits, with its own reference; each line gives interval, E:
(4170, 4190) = -4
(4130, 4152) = 17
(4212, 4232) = -30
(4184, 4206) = -11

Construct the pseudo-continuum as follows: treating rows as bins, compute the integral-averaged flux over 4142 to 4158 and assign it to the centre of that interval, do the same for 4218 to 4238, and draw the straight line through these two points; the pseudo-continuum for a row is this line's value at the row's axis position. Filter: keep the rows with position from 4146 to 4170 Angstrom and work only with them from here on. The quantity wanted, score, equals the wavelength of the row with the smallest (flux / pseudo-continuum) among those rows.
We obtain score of 4162 Angstrom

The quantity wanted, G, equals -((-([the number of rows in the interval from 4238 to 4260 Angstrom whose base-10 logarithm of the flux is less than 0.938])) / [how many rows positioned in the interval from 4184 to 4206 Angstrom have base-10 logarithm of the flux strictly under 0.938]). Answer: 0.4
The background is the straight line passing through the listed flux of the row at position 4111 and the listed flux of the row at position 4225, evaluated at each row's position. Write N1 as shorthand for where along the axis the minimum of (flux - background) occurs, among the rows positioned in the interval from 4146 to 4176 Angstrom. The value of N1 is 4147 Angstrom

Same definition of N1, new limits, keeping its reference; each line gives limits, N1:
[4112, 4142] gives 4141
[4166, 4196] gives 4168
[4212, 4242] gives 4237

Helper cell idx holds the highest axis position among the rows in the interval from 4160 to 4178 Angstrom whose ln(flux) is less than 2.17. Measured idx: 4177 Angstrom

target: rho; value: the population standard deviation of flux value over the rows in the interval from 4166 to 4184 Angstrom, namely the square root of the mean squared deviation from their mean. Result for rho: 0.3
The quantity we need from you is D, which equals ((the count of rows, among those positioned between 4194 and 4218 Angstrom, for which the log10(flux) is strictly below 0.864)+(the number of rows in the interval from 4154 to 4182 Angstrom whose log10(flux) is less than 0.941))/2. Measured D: 4.5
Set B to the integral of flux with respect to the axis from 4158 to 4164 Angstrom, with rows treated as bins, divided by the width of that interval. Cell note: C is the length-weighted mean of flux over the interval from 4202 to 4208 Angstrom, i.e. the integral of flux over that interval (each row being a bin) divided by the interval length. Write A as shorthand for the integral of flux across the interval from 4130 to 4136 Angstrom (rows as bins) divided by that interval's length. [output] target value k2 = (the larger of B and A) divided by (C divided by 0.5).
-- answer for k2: 0.37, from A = 6.6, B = 6.9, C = 9.3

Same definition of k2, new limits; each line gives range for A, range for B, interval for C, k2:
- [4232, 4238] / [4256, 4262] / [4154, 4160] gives 0.68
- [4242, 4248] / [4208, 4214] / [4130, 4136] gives 0.71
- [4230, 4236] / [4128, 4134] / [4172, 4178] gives 0.64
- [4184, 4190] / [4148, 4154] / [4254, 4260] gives 0.46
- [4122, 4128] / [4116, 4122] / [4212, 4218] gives 0.33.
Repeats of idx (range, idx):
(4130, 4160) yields 4159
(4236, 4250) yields 4249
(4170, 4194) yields 4192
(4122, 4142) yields 4141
